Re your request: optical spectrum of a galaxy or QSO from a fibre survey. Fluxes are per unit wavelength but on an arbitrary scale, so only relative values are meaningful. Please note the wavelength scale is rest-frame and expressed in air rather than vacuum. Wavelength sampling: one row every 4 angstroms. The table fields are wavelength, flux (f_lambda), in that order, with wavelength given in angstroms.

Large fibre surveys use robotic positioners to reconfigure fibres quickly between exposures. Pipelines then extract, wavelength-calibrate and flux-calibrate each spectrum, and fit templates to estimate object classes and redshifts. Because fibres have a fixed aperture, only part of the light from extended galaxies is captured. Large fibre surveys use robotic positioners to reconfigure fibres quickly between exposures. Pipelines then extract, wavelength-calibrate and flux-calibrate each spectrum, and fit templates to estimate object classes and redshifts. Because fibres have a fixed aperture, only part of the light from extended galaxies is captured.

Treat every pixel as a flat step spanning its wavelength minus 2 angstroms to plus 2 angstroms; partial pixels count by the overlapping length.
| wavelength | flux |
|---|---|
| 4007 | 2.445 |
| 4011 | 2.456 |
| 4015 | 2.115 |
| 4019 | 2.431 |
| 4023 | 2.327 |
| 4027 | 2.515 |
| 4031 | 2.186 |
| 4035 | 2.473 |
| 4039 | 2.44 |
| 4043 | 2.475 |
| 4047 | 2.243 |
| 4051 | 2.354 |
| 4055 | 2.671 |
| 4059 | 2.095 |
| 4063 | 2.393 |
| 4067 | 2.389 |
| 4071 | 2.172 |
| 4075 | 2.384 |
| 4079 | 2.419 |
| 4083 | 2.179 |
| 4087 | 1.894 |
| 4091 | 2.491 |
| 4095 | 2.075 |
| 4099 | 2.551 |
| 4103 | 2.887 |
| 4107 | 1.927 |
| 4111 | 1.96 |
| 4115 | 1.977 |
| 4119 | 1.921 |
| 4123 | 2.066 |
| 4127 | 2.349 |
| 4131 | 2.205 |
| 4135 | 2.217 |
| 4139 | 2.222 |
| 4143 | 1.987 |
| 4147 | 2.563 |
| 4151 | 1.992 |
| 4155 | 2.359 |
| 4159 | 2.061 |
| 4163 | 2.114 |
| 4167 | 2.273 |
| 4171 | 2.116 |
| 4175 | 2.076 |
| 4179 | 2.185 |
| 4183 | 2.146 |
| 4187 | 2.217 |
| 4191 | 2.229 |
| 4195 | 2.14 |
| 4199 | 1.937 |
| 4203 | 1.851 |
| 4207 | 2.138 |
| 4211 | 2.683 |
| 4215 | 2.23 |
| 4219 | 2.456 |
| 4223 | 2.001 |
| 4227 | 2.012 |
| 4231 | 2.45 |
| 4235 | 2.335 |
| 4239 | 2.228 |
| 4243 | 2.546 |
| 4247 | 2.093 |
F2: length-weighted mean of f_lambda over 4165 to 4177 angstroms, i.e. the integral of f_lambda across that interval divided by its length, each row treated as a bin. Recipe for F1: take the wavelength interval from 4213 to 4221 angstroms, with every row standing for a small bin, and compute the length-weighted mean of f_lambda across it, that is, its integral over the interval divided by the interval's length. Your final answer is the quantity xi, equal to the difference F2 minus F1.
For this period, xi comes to -0.19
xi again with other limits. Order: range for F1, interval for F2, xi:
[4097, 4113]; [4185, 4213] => -0.16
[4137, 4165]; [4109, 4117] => -0.22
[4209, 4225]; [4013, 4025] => -0.05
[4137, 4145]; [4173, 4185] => 0.03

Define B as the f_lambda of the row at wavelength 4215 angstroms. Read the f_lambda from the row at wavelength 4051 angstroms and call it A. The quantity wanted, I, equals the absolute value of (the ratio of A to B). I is 1.06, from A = 2.354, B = 2.23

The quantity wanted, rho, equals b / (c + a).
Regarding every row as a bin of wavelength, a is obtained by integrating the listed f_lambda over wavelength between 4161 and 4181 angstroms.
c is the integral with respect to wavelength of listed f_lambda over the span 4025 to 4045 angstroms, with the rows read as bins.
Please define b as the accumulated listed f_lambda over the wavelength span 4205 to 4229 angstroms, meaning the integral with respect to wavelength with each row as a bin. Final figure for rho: 0.59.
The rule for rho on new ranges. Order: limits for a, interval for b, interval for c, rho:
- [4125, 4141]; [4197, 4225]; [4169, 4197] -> 0.63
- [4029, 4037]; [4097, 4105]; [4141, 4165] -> 0.31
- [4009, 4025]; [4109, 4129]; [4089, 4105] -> 0.53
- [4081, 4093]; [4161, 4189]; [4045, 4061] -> 0.95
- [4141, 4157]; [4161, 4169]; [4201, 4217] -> 0.25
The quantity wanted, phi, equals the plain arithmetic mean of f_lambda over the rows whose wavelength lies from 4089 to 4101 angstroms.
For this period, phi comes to 2.4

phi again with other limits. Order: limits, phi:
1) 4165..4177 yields 2.2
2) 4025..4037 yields 2.4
